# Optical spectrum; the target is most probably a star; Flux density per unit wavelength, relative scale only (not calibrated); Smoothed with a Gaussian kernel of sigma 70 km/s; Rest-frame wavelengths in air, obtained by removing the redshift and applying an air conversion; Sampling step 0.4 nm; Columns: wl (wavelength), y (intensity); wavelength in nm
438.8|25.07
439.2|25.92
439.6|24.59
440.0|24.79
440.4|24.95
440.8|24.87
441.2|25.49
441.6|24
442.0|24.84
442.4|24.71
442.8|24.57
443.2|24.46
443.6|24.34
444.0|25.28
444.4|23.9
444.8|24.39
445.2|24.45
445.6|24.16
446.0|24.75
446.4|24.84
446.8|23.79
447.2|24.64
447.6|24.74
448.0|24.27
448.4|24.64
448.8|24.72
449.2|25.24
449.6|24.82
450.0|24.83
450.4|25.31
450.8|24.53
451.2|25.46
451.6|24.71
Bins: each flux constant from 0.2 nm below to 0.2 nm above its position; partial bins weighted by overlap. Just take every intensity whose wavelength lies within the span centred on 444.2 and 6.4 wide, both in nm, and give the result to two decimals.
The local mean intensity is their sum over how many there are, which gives 24.54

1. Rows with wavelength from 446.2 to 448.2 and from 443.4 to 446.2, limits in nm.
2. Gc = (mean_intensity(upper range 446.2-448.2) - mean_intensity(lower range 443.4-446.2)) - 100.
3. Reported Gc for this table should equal -100.0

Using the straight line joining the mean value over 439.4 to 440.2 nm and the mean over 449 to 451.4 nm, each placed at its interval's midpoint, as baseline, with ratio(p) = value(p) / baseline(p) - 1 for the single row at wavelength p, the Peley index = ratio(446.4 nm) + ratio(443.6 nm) -0.022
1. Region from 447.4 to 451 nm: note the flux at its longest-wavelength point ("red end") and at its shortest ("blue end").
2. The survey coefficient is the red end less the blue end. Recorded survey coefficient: -0.2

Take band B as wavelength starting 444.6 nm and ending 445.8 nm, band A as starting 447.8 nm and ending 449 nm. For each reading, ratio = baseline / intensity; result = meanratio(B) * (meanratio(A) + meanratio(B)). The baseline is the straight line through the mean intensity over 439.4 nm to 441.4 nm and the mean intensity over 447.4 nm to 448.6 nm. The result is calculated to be 2.04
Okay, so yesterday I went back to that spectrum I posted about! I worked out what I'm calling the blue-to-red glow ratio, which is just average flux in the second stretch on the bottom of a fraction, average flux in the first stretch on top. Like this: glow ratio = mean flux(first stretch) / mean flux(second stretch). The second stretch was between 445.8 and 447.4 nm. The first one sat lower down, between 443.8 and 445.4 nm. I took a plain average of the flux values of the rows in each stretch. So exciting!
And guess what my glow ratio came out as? 1.00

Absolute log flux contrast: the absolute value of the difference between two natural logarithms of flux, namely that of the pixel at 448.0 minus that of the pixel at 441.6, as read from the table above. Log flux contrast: 0.011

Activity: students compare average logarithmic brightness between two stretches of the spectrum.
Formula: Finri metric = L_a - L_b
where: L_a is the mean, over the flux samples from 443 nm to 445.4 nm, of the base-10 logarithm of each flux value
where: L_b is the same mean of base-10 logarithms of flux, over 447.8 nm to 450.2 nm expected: -0.0050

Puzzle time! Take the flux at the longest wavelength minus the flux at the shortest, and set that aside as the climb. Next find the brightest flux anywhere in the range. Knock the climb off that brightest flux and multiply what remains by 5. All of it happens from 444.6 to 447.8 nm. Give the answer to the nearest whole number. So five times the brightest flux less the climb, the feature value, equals 122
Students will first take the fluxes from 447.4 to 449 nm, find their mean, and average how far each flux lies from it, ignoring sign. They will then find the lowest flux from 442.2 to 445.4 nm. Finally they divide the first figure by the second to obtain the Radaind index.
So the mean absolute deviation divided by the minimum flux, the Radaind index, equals 0.0067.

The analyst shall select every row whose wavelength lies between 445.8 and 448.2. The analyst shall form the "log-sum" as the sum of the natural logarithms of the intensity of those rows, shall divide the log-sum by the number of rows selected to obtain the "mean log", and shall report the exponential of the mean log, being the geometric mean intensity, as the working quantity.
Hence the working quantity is 24.5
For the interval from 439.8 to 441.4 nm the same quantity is 25.0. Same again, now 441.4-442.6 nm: 24.5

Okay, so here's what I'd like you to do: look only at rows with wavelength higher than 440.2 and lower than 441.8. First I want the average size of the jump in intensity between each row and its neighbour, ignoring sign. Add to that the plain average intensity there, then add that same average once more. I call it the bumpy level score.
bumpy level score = 50.4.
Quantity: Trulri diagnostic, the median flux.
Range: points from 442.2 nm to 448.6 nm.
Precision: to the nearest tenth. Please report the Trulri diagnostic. 24.5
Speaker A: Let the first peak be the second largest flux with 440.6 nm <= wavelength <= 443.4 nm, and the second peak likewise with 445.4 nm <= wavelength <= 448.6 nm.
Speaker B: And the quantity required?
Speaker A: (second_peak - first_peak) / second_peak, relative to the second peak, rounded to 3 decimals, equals -0.005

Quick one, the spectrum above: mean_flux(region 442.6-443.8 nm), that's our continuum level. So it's 24.5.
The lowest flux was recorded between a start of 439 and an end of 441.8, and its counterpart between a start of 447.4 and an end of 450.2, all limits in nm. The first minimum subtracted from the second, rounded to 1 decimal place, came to 0.3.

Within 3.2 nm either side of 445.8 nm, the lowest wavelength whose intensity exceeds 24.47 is 442.8 nm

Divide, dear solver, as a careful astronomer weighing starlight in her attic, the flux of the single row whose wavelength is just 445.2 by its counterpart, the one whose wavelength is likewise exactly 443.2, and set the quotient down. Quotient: 1.00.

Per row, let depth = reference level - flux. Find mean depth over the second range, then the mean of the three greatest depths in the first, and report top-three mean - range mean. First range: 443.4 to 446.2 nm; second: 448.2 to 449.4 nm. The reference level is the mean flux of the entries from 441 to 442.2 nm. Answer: 0.73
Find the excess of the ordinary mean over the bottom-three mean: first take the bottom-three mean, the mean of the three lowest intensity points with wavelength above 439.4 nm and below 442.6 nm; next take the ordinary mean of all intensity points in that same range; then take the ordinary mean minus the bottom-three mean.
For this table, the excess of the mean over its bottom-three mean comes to 0.35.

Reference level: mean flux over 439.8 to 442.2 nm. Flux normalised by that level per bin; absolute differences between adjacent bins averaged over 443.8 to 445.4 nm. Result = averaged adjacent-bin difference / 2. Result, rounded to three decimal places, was 0.013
